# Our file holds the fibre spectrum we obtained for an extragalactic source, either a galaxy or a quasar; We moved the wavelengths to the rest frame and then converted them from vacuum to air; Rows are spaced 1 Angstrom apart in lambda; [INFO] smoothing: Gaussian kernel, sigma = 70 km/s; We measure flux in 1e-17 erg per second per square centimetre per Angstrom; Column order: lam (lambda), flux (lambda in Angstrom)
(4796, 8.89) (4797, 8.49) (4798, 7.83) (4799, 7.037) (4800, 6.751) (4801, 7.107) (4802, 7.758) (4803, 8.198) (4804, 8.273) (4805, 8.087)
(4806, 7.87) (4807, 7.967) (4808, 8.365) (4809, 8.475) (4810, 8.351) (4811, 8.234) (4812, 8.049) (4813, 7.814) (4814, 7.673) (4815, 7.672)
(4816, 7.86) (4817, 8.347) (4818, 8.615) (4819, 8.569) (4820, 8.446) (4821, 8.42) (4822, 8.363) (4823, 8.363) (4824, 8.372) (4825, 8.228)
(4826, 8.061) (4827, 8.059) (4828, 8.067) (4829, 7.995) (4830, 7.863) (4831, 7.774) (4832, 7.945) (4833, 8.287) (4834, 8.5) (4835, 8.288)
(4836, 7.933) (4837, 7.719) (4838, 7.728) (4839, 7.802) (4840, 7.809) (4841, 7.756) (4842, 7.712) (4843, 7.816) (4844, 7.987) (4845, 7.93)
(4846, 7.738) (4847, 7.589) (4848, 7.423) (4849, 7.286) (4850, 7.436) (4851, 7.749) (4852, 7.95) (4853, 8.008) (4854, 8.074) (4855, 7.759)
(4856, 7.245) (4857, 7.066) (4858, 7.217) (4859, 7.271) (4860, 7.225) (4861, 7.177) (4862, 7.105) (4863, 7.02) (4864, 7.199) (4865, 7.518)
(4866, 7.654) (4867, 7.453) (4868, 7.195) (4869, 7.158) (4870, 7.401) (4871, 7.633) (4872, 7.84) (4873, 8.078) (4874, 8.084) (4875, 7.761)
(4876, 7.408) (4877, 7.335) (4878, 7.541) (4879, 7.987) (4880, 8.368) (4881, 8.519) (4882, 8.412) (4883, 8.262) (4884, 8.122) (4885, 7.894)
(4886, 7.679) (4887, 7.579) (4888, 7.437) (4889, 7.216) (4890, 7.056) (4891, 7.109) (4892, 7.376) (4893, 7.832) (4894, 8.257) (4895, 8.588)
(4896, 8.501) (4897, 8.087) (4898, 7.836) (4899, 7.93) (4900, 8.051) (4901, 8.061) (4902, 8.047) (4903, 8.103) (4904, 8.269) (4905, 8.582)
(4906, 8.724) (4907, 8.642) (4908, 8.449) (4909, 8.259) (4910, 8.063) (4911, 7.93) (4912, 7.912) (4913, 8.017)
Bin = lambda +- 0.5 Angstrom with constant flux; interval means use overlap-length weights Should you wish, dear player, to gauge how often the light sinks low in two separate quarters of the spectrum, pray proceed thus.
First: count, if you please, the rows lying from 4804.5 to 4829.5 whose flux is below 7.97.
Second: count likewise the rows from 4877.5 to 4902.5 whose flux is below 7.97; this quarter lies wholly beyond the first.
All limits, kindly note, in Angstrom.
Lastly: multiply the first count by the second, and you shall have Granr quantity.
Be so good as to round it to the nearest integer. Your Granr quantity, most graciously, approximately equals 72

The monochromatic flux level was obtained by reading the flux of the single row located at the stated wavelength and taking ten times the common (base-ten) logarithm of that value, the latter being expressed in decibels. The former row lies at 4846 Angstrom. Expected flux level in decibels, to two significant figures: 8.9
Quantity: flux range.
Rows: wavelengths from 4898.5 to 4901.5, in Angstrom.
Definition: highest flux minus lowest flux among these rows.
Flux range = 0.13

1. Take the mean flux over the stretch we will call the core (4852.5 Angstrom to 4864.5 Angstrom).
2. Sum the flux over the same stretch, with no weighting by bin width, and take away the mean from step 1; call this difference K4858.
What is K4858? 81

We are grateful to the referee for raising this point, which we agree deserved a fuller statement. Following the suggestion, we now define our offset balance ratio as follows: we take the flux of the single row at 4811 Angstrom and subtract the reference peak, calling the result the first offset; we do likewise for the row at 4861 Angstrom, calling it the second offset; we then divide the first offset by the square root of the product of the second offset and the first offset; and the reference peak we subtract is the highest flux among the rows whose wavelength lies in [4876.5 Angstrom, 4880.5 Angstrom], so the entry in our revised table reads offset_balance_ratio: -0.3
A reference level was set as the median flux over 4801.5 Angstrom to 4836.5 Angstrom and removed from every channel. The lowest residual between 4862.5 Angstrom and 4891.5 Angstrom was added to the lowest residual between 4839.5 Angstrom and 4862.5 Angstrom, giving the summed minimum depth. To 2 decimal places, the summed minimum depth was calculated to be -2.31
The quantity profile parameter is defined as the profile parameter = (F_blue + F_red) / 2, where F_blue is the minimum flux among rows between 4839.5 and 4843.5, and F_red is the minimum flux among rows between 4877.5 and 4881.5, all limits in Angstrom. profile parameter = 7.63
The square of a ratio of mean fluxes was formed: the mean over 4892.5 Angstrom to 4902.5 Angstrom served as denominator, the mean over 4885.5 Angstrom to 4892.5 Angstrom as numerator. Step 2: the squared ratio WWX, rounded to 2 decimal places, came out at 0.82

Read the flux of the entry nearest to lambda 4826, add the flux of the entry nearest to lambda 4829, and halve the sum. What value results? 8.03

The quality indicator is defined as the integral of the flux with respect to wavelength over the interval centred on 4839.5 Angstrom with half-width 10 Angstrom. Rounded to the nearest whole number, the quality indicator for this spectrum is 157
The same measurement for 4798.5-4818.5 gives 159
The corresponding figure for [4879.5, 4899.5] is 158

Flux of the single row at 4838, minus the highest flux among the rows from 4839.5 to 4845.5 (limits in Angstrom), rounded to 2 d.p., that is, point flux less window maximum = -0.26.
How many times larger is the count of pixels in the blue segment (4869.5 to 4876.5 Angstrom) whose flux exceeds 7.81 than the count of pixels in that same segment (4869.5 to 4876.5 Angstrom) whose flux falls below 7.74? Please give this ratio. 1.0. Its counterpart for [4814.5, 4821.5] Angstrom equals 6.0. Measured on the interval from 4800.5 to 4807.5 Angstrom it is 5.0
